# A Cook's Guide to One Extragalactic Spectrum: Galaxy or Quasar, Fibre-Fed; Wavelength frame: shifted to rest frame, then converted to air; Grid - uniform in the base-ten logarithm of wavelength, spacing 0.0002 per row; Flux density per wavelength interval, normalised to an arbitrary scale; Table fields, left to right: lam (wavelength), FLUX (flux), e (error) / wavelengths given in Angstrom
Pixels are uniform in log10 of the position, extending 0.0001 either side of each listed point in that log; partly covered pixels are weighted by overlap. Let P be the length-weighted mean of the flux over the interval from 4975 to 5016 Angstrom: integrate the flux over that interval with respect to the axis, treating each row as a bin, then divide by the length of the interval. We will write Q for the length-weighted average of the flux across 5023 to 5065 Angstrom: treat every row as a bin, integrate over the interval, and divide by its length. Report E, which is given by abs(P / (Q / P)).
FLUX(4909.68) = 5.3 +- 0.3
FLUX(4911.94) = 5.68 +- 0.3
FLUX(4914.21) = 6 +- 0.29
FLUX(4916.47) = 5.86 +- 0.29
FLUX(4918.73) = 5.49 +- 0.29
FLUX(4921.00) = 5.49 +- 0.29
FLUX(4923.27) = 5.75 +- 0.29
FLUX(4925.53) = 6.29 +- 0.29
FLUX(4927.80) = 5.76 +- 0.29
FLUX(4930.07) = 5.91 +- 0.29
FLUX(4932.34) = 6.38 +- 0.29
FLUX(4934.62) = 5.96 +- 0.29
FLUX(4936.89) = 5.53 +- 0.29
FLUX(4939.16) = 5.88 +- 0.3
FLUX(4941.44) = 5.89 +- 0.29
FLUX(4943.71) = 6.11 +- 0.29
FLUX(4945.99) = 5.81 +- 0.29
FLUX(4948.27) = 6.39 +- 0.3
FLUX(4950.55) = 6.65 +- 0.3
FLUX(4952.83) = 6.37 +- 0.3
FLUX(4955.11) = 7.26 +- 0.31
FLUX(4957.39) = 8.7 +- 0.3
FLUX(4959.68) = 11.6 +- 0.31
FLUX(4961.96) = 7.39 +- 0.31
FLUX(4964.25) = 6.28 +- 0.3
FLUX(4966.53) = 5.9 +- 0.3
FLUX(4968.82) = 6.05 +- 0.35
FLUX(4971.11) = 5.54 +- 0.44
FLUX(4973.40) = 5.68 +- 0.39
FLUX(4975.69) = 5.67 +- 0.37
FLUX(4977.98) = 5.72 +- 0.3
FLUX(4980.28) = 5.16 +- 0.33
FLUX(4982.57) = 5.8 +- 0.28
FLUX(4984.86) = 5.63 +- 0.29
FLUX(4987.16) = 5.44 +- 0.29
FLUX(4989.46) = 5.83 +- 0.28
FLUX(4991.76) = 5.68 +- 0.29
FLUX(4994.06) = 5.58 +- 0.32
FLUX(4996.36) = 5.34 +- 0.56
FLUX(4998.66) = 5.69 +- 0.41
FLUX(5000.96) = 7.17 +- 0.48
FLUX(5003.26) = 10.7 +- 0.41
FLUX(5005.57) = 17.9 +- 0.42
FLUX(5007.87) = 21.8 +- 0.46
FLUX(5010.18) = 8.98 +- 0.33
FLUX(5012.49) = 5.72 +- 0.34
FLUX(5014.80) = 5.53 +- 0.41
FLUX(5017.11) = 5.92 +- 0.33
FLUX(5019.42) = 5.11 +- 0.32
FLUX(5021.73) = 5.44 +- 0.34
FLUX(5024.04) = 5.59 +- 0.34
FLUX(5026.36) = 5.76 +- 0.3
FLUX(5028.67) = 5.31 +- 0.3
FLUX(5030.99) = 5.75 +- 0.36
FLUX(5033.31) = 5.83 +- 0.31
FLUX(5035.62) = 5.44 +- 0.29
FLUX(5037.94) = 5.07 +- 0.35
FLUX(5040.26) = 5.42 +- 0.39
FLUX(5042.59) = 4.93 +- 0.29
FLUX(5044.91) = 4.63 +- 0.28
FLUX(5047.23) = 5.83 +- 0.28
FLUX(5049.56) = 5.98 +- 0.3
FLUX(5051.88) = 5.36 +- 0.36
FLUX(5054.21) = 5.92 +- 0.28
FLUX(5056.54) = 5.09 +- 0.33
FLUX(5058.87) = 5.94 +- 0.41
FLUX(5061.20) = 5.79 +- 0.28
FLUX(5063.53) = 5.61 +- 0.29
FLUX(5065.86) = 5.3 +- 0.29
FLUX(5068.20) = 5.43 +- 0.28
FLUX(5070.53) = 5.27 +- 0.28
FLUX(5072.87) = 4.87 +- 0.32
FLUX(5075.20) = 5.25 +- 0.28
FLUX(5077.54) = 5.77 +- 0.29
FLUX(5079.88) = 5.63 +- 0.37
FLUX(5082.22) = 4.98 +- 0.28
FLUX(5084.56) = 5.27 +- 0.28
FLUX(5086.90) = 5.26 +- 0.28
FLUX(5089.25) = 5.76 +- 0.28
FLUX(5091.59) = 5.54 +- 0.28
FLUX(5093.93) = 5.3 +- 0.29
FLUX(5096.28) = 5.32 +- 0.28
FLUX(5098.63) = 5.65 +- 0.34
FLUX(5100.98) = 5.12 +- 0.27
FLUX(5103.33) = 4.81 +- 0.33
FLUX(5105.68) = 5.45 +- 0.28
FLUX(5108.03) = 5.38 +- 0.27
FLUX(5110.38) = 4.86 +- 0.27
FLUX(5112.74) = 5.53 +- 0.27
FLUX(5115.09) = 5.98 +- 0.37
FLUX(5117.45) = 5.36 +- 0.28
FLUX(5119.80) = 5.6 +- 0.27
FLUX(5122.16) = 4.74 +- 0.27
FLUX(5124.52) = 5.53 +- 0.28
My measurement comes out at 11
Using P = 7.8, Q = 5.5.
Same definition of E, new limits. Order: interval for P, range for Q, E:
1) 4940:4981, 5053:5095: 8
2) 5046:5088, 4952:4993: 5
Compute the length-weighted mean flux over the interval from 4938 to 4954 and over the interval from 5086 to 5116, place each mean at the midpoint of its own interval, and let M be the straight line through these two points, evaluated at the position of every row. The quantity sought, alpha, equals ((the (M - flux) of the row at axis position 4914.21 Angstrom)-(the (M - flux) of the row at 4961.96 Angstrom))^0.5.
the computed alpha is 1.28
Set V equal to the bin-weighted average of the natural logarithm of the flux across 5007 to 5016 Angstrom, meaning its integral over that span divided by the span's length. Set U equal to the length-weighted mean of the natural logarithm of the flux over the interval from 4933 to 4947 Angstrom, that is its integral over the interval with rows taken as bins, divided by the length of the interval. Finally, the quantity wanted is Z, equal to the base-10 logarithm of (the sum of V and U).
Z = 0.593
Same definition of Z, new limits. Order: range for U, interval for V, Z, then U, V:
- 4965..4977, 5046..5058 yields 0.542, 1.76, 1.73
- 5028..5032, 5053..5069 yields 0.535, 1.71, 1.72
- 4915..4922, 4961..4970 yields 0.554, 1.73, 1.85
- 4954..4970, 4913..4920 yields 0.574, 2.00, 1.75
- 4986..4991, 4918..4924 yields 0.537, 1.73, 1.72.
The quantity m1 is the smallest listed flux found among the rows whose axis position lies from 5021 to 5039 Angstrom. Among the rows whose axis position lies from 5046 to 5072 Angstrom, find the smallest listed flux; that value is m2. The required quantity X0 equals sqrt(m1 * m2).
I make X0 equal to 5.08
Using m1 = 5.07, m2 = 5.09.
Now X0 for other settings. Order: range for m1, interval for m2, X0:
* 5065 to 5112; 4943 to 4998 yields 4.98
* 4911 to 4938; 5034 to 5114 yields 5.04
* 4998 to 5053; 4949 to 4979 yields 5.06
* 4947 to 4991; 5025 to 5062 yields 4.89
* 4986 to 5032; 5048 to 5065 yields 5.10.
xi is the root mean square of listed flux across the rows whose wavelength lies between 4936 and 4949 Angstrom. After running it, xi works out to 5.94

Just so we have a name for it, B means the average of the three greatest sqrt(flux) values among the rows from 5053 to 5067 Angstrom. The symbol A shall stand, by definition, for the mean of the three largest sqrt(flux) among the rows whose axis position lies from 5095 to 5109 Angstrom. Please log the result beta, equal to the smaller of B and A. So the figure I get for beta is 2.34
